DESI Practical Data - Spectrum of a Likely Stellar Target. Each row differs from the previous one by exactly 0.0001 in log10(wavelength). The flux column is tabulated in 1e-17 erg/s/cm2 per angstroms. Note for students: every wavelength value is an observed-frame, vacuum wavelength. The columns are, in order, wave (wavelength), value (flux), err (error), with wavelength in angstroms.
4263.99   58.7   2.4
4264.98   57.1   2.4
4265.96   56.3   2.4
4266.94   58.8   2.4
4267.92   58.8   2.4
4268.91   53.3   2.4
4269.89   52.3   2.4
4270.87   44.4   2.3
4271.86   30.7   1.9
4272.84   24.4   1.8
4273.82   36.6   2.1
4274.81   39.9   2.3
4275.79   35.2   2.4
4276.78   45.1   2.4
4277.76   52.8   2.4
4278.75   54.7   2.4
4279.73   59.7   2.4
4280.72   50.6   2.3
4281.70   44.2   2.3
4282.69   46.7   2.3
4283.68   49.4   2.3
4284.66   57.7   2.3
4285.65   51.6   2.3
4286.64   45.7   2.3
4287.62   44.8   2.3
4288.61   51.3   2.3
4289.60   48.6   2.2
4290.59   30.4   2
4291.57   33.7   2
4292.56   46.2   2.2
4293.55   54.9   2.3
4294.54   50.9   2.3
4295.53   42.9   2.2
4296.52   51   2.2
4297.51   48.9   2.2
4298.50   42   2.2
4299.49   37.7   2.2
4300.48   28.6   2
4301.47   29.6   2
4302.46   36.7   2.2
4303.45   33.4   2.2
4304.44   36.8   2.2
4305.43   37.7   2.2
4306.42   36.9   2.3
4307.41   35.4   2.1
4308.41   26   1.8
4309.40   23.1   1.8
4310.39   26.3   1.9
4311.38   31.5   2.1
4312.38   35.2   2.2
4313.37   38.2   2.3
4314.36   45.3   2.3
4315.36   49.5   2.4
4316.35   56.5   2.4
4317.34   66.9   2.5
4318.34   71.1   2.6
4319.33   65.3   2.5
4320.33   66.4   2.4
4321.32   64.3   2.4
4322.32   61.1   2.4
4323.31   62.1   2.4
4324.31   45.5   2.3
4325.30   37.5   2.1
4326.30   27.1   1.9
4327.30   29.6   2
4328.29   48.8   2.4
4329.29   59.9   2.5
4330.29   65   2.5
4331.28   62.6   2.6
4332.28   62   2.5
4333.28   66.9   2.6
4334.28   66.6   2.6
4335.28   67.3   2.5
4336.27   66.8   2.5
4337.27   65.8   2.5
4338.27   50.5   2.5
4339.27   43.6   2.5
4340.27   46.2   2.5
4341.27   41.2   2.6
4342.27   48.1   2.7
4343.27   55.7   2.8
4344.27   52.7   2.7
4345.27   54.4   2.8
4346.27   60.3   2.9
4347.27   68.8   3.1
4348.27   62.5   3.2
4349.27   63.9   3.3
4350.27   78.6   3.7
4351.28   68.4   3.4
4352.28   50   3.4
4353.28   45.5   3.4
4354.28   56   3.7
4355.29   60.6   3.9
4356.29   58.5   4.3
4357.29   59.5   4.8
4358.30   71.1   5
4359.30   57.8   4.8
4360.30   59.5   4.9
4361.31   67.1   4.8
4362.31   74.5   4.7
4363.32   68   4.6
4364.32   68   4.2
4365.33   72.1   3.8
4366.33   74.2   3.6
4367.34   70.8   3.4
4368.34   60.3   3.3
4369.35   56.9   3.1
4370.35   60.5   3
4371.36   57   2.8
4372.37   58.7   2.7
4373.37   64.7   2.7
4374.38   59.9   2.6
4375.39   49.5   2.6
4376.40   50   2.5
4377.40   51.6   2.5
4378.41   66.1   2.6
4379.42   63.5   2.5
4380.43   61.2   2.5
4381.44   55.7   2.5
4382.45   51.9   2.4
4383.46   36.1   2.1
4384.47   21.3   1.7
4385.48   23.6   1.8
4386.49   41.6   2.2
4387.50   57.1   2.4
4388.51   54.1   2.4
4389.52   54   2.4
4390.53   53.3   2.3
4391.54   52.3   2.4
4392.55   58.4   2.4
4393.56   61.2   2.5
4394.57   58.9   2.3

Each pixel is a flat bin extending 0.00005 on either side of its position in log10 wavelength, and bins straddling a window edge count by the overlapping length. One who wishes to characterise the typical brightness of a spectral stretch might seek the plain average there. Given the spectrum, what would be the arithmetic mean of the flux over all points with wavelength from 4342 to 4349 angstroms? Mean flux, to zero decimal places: 58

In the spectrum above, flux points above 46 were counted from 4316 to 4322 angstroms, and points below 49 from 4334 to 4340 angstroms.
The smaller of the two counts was 1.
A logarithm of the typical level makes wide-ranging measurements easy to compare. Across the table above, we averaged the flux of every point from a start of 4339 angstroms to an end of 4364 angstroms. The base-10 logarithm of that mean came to 1.77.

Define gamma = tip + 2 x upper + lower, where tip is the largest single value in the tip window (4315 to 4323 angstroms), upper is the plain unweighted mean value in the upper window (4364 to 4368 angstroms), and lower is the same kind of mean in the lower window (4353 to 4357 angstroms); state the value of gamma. 269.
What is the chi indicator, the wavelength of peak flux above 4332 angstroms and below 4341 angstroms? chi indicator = 4335.28 angstroms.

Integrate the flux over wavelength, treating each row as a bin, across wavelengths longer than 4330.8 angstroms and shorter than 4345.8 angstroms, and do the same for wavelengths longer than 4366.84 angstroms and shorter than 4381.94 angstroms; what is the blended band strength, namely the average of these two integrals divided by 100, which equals 8.71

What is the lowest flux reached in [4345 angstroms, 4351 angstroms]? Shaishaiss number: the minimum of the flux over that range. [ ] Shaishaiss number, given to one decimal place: 54.4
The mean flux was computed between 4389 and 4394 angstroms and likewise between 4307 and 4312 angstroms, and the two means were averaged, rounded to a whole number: 42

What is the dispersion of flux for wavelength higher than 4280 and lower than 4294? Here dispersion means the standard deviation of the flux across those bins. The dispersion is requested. 7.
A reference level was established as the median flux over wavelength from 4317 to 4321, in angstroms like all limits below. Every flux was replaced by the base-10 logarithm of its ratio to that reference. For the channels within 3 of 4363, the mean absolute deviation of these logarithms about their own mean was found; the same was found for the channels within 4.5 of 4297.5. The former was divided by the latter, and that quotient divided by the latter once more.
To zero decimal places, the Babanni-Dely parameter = 3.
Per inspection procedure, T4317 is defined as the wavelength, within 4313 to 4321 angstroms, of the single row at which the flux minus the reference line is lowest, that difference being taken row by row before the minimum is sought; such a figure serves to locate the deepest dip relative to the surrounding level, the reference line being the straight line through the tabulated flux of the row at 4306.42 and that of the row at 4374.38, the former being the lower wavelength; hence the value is 4313.37 angstroms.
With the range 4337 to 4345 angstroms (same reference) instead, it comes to 4341.27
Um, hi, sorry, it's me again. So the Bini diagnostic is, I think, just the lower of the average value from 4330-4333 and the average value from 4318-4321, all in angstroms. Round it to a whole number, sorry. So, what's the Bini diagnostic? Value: 63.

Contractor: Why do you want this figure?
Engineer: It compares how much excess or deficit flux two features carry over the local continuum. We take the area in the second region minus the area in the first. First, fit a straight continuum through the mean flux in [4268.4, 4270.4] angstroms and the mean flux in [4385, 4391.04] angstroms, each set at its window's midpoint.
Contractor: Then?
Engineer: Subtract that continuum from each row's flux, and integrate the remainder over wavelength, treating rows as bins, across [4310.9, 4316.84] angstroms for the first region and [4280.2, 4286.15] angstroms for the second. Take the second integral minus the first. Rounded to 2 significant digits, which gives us 35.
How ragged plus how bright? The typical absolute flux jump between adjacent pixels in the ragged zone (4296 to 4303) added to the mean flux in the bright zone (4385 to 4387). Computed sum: 38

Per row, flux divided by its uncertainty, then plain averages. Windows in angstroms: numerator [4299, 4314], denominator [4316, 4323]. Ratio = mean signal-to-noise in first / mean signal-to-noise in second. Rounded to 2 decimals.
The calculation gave 0.59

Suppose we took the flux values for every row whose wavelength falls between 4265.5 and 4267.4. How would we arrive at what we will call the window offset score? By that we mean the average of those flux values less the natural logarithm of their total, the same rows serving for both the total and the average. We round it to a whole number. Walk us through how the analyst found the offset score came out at 53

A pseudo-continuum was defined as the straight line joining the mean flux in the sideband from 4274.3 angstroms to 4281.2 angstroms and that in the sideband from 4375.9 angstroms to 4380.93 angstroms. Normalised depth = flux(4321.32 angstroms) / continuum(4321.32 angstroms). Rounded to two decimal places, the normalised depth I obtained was 1.22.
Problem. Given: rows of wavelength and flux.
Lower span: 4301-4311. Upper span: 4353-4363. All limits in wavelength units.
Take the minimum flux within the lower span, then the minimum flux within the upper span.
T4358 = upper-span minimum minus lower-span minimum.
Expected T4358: 22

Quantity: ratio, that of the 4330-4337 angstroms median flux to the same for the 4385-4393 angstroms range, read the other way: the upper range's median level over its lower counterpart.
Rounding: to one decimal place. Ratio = 0.8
